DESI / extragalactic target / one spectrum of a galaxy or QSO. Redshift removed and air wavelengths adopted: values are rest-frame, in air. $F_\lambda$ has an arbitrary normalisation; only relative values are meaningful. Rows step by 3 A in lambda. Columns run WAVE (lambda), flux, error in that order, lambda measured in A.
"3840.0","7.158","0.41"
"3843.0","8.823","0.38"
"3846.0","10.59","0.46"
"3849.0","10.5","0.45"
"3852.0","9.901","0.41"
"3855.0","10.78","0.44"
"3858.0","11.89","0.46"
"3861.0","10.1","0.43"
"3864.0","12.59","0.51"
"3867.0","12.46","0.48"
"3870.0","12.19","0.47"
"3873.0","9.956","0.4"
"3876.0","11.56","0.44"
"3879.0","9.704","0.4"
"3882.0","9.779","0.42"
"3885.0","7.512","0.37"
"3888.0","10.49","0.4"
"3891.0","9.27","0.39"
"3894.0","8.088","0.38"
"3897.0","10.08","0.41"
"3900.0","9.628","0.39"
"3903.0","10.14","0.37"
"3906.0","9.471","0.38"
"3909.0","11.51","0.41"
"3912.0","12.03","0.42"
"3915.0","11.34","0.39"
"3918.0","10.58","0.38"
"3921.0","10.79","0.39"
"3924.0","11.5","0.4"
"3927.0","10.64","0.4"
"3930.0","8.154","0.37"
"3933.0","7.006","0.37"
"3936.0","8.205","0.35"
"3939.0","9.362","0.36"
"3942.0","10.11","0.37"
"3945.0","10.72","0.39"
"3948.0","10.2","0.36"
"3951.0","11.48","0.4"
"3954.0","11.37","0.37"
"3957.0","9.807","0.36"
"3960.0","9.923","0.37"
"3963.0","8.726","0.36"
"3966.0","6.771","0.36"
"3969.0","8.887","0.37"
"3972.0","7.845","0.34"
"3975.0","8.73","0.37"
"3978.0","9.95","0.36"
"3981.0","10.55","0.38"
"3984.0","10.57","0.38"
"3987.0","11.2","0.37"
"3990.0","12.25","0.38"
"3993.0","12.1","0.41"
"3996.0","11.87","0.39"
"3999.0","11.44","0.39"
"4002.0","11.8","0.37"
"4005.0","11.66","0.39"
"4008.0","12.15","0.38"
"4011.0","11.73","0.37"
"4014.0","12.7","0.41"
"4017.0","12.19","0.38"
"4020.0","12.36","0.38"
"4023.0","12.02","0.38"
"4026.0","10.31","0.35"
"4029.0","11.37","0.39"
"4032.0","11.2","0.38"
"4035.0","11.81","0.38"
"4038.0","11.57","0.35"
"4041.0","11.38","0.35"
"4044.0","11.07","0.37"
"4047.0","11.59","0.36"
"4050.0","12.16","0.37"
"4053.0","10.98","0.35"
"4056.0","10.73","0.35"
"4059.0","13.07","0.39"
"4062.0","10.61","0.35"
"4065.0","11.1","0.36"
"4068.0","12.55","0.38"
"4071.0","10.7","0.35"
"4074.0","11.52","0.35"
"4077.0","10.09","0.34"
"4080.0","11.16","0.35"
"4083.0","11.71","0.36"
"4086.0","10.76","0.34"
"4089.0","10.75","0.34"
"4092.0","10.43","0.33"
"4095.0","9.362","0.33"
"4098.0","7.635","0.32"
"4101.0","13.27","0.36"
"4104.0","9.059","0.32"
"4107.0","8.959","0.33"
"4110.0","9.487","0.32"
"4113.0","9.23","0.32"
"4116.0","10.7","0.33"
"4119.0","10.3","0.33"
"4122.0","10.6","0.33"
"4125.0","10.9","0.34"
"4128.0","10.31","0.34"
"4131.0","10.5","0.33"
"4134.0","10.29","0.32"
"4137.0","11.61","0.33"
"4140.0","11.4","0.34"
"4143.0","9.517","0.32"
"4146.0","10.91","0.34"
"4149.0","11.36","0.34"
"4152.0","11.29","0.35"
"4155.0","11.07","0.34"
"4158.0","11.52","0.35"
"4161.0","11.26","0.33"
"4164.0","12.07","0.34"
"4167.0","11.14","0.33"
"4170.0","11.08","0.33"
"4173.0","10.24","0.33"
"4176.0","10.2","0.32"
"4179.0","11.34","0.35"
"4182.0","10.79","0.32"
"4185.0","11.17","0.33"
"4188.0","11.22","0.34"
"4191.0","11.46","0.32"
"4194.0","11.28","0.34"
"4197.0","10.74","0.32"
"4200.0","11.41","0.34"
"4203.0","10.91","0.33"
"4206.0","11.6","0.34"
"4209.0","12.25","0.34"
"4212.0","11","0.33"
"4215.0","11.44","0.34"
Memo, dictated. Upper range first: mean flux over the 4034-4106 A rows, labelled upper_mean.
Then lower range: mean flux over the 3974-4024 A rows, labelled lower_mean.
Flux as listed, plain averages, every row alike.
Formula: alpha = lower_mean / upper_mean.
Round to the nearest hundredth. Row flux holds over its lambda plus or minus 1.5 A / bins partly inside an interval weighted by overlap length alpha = 1.04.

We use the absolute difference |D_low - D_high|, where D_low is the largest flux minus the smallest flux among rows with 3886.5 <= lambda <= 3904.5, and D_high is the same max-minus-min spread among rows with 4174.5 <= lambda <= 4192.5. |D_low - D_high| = 1.1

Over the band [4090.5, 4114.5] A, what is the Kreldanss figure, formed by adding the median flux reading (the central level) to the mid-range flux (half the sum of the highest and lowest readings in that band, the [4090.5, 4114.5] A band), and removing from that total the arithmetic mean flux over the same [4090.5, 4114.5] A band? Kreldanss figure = 10.1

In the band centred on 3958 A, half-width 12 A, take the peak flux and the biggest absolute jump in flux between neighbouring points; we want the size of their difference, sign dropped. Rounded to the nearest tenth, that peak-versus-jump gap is 9.4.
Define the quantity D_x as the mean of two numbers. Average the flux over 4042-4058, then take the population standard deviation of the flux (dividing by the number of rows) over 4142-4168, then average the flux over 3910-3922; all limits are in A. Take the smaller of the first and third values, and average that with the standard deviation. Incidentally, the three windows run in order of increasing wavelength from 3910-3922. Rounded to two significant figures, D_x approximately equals 5.9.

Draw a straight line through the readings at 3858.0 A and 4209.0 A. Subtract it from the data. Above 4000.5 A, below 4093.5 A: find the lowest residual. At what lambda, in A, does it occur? 4077.0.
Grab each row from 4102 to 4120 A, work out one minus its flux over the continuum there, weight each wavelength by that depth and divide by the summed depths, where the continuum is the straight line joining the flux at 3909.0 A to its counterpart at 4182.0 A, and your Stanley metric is 4109.4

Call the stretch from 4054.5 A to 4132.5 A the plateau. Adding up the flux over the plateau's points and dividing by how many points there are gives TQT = 10.6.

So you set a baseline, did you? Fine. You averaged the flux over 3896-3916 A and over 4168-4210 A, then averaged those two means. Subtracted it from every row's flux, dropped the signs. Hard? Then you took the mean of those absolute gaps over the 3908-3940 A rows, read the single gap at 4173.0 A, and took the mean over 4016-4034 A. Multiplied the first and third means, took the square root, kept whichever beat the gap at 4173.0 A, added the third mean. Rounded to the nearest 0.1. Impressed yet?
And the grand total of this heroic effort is 2.0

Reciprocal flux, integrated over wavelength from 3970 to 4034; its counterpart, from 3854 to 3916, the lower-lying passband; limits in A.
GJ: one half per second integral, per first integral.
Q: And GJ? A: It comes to 0.0144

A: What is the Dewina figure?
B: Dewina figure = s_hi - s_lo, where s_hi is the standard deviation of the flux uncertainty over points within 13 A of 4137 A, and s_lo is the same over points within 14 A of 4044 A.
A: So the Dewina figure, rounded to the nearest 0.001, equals -0.004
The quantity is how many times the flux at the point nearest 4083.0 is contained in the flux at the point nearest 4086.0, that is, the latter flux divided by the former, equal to 0.92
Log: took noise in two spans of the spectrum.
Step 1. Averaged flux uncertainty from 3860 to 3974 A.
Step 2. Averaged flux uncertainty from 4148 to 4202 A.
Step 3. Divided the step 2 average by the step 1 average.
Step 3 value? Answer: 0.85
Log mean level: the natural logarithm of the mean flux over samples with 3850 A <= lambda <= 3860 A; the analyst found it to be 2.38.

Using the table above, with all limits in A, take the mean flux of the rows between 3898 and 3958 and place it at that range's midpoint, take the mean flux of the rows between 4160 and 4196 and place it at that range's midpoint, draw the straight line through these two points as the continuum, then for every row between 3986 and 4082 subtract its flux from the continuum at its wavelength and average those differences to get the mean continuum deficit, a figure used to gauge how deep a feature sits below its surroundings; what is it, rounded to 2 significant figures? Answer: -1.0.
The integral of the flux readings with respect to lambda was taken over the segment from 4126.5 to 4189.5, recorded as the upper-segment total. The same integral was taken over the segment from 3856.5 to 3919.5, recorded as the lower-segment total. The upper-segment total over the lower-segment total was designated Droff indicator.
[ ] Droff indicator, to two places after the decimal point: 1.05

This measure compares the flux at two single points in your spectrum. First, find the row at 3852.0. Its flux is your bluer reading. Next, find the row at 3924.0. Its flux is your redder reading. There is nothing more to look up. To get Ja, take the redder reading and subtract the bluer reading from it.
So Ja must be 1.60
